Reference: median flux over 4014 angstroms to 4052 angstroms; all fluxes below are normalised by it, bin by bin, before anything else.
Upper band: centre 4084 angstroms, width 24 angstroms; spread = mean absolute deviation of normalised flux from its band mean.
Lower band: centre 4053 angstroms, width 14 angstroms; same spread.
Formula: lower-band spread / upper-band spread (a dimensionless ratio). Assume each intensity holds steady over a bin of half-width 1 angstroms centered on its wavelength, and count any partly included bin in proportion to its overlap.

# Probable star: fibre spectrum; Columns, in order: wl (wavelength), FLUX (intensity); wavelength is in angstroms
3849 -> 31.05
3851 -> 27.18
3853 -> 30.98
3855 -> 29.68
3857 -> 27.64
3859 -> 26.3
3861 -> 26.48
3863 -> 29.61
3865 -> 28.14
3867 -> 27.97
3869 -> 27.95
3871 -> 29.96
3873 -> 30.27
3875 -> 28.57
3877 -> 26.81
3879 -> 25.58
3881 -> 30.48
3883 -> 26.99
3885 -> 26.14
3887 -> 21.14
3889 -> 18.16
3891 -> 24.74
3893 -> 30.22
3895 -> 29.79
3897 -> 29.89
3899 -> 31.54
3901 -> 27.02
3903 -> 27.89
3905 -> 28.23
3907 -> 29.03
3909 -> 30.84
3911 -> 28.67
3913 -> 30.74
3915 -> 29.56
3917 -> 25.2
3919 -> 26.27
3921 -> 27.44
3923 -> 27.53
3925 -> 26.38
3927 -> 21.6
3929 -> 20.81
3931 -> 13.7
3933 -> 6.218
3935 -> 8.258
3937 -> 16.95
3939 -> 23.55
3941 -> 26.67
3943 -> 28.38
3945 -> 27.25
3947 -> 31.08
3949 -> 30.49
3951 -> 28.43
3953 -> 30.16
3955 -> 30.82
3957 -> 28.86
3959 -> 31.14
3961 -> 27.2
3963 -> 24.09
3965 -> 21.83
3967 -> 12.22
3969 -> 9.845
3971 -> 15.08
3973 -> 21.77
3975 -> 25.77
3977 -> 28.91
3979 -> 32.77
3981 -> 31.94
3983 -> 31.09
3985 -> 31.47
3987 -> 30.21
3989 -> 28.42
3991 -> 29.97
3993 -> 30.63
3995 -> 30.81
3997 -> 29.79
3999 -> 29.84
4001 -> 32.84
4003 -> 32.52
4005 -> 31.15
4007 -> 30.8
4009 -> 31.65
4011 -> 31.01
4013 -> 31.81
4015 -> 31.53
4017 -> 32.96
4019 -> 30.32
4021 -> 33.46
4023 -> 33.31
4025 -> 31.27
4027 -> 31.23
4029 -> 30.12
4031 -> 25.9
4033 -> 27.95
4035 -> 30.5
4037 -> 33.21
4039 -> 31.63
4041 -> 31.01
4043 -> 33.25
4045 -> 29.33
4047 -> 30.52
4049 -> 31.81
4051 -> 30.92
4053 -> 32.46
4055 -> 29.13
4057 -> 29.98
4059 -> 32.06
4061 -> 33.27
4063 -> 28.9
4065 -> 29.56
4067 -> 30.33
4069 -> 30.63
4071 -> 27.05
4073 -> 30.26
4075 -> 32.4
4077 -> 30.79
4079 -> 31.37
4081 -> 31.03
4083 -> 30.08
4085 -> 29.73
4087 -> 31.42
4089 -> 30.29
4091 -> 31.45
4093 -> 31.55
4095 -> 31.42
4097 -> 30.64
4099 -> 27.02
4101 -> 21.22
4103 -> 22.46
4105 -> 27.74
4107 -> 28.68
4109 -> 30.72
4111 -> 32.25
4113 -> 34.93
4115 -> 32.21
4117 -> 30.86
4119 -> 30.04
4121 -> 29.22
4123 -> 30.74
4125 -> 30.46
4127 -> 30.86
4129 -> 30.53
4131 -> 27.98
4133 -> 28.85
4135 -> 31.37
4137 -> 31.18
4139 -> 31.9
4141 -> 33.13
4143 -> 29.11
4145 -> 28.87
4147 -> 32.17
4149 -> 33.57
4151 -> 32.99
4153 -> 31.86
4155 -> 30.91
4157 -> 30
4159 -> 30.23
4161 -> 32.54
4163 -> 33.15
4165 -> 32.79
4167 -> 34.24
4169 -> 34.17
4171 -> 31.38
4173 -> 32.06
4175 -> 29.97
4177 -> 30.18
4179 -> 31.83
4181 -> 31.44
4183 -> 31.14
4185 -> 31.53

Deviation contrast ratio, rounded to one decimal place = 1.5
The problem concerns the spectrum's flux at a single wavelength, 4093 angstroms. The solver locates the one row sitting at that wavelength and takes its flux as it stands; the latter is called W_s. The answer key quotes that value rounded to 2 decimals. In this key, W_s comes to 31.55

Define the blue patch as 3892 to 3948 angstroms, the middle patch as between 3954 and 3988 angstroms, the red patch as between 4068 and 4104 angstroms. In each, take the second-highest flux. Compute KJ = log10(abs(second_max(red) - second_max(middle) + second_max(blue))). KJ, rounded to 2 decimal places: 1.49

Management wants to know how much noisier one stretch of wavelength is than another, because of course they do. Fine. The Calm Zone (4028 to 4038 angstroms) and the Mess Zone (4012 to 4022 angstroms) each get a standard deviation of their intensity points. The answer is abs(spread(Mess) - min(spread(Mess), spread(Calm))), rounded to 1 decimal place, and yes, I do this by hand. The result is 0.0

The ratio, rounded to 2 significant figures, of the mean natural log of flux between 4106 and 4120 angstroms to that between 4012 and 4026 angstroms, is 0.99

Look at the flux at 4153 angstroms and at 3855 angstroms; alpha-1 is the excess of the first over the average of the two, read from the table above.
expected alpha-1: 1.09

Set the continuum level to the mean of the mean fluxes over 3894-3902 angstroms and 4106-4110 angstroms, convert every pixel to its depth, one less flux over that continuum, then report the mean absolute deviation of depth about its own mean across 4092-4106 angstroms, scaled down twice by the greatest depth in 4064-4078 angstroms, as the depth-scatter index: 15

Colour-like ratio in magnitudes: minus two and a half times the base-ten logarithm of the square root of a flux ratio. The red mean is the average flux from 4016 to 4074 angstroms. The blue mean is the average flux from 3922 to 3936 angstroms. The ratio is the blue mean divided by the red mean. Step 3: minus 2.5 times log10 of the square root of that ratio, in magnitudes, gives 0.30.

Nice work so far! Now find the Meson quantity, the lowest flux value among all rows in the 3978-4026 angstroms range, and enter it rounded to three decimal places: 28.420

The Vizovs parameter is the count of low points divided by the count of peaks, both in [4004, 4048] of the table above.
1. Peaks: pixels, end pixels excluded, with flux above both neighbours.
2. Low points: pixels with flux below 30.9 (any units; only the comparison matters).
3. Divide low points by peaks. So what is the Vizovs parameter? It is 1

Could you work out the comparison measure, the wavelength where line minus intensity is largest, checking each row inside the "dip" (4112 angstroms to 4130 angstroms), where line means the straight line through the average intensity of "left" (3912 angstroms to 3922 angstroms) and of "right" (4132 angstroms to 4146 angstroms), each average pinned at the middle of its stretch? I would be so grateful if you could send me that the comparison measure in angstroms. 4121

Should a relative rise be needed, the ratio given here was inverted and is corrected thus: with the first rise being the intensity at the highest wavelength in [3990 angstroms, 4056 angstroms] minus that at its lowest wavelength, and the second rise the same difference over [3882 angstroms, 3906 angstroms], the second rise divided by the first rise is -1.5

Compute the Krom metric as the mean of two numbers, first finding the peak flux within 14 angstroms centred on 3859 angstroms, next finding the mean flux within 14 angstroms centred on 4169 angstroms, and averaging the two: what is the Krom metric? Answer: 31.8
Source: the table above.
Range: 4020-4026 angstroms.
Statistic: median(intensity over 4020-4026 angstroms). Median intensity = 33.3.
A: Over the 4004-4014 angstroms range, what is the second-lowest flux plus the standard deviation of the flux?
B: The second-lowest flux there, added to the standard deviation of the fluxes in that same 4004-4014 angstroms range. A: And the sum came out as 31.4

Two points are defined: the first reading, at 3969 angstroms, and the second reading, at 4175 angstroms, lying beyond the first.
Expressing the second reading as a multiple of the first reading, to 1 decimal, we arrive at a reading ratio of 3.0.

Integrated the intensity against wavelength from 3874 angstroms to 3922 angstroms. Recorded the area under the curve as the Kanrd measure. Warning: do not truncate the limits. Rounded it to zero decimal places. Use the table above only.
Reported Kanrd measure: 1322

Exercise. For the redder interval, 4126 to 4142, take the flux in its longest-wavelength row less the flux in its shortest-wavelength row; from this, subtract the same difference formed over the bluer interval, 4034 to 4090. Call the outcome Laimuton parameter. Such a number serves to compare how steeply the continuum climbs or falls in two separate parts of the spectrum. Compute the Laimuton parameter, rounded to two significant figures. 2.5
